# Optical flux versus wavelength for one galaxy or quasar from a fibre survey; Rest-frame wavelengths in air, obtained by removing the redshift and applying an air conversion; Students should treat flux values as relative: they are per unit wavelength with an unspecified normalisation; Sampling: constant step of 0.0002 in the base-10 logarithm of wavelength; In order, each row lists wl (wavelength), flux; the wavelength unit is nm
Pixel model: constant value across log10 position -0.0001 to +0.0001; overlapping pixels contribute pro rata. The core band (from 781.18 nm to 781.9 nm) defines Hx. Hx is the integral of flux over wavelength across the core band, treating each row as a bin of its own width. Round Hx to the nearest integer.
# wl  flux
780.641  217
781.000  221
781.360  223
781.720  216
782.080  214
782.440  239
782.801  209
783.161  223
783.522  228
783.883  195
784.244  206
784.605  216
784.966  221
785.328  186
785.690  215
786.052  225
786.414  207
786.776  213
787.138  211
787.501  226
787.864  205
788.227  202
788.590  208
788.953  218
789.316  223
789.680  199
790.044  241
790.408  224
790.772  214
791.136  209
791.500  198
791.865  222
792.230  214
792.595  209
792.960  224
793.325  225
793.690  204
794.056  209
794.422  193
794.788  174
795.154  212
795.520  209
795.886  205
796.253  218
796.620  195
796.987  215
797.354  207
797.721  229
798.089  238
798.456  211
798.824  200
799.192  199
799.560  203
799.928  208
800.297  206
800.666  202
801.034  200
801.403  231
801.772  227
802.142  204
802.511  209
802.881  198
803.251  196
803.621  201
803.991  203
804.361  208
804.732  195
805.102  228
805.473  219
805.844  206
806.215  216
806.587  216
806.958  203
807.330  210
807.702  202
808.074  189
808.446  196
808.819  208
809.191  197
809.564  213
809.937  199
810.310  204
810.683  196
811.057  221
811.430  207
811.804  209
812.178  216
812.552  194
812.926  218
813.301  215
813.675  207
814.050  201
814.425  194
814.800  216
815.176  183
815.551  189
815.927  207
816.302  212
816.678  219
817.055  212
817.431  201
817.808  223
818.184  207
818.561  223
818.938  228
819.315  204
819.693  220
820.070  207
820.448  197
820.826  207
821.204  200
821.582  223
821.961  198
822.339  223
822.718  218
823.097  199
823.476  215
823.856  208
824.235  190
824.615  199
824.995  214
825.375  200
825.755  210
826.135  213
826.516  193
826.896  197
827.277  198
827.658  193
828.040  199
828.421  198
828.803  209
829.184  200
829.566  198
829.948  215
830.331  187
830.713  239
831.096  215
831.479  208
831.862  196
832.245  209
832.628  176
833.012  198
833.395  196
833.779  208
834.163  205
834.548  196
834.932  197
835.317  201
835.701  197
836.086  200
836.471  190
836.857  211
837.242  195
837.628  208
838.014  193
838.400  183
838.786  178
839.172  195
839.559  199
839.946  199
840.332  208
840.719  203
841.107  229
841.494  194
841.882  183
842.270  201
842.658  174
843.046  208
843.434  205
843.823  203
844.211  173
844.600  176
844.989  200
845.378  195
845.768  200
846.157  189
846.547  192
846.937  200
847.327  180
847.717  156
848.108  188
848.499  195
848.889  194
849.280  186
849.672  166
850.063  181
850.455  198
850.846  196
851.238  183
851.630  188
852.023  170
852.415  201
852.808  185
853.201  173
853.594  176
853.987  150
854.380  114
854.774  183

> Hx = 158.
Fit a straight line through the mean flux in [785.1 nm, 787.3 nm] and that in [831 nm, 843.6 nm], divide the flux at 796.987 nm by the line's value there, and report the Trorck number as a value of 1.04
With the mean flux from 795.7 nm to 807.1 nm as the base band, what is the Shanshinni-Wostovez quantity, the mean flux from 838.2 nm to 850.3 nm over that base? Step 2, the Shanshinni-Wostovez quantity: 0.913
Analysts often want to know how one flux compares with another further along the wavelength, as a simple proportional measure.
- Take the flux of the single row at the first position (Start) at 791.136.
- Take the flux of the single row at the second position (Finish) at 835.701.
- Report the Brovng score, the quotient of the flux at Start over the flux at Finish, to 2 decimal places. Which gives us 1.06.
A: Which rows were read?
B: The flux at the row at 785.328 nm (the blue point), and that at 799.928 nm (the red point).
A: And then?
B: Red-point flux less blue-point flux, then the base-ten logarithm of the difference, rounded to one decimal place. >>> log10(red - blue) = 1.3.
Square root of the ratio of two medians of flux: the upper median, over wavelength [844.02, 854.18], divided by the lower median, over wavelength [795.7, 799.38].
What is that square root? 0.95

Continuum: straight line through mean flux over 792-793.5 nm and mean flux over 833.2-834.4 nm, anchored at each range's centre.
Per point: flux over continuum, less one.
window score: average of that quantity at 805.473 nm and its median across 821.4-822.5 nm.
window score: 0.05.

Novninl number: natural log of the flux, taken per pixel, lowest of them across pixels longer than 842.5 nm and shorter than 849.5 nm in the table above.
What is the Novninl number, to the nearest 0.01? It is 5.05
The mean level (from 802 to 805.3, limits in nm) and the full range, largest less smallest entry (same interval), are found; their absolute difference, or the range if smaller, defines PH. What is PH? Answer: 33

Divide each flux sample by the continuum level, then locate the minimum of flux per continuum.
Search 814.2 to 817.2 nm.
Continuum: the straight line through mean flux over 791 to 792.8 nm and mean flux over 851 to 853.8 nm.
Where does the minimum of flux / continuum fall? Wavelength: 815.176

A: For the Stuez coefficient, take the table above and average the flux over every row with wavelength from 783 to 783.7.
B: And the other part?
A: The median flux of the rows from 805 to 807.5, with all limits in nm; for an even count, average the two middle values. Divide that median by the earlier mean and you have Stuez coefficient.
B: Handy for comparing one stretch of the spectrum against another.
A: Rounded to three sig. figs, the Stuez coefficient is 0.958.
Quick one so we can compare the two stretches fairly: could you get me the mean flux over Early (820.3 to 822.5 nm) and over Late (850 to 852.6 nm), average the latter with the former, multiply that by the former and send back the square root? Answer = 203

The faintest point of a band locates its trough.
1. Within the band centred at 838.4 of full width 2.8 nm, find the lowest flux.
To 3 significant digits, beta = 178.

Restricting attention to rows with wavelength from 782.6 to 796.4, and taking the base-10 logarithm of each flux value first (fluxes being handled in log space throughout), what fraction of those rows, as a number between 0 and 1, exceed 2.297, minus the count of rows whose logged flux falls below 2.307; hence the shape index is -6.1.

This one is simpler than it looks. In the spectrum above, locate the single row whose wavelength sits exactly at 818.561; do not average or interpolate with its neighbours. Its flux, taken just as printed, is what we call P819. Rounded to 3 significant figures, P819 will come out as 223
